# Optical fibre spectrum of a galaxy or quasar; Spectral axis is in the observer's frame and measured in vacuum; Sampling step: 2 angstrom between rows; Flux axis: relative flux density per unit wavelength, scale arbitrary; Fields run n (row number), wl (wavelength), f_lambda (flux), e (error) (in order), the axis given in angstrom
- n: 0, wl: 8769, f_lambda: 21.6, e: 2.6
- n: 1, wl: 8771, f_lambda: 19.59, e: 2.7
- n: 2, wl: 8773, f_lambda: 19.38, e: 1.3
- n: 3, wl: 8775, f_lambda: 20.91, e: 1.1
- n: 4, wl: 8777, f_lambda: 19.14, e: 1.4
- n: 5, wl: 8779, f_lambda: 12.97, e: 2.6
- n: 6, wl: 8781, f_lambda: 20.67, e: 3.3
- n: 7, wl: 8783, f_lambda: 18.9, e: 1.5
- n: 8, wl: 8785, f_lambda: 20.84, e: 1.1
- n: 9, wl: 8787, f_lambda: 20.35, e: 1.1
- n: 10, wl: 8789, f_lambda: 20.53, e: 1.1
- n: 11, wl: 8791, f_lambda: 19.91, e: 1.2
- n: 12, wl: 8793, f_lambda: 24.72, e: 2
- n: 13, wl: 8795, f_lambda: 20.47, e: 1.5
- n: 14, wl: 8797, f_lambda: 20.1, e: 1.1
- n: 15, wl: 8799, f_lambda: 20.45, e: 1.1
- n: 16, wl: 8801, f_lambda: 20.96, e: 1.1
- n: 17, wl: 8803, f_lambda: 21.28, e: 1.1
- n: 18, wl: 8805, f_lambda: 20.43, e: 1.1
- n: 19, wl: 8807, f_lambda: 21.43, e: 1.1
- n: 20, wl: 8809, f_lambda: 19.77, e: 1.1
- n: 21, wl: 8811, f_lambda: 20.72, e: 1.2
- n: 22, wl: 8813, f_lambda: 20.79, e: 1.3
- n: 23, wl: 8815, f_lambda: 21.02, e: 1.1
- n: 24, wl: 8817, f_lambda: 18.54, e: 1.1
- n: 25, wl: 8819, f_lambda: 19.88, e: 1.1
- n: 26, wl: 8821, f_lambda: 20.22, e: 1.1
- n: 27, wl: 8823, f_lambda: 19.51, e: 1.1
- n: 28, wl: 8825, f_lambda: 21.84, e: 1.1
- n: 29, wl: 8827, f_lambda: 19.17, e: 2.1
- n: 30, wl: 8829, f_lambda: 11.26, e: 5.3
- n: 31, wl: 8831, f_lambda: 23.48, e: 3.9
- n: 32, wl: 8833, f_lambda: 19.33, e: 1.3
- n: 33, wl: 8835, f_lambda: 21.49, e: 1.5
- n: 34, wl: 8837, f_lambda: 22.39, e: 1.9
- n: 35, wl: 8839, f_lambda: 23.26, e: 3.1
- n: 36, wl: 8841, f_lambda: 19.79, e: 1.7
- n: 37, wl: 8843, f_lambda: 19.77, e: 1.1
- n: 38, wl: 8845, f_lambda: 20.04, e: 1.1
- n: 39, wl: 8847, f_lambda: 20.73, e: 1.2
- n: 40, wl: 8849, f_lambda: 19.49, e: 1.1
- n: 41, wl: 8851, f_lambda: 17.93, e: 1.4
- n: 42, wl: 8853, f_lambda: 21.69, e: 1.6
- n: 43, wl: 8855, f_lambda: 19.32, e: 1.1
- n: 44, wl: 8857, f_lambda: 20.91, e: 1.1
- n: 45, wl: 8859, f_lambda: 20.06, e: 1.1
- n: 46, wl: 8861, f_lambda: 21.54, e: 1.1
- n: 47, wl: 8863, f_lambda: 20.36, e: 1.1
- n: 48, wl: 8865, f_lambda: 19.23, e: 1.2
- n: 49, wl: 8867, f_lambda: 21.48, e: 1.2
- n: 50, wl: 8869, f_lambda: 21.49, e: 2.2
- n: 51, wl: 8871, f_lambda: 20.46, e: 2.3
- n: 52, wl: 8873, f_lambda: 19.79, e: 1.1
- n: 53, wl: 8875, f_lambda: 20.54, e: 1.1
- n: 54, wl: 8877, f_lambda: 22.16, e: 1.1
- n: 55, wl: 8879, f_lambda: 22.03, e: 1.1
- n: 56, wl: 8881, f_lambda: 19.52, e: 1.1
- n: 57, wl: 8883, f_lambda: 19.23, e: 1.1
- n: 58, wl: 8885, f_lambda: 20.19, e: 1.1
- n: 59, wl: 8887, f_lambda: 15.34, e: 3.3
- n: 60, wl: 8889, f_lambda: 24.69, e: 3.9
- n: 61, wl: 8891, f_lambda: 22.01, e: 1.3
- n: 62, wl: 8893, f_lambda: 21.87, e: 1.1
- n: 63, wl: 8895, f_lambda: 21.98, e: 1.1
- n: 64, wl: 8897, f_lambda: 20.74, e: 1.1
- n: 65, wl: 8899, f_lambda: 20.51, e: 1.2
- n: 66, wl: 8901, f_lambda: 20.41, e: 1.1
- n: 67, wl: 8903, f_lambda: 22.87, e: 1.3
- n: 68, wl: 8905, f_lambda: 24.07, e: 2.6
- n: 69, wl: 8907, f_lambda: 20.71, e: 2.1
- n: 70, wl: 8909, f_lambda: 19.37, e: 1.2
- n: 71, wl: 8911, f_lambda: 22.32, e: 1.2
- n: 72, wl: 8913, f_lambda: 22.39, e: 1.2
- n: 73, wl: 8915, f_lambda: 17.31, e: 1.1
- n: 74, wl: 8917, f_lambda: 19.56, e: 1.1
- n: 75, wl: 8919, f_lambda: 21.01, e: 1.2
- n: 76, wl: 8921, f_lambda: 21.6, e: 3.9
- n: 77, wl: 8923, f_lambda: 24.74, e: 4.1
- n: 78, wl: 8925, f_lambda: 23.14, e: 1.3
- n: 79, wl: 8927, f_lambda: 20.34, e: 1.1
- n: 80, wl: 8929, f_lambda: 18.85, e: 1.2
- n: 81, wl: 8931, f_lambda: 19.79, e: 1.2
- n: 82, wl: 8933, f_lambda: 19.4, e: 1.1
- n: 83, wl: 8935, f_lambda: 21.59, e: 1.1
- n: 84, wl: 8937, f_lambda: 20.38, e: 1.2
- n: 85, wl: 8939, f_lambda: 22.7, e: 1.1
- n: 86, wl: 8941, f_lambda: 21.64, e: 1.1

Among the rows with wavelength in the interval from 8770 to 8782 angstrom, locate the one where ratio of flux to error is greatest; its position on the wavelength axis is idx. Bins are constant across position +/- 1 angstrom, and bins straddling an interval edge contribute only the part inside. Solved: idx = 8775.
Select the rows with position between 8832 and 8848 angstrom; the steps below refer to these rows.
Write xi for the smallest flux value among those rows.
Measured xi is 19.33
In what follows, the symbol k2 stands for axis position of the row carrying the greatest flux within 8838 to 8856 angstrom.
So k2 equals 8839 angstrom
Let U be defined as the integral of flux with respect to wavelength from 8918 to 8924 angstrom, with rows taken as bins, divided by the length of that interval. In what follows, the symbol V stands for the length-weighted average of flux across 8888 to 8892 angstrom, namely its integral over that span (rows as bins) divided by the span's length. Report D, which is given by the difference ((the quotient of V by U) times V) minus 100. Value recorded -75.7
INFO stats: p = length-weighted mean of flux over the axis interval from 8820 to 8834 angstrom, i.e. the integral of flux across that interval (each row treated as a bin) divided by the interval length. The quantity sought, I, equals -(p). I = -19.3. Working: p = 19.3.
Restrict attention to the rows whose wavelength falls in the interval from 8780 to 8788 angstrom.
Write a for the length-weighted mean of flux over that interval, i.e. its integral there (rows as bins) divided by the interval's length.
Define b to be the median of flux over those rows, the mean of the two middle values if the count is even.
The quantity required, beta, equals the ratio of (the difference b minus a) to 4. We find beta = 0.080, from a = 20.2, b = 20.5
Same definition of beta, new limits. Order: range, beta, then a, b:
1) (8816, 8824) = 0.039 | 19.5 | 19.7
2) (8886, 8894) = 0.241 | 21.0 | 21.9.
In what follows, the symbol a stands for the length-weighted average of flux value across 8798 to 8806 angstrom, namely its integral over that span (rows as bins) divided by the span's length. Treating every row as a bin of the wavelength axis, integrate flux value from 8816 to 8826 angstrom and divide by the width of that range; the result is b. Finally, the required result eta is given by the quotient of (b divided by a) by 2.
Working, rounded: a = 20.8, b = 20.0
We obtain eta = 0.48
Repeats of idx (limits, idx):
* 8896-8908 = 8897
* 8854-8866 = 8861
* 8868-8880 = 8877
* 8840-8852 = 8845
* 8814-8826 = 8825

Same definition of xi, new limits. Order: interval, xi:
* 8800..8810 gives 19.77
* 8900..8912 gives 19.37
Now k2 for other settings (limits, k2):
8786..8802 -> 8793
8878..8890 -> 8889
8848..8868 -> 8853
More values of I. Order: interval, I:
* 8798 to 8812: -20.7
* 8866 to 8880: -21.1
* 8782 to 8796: -20.8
